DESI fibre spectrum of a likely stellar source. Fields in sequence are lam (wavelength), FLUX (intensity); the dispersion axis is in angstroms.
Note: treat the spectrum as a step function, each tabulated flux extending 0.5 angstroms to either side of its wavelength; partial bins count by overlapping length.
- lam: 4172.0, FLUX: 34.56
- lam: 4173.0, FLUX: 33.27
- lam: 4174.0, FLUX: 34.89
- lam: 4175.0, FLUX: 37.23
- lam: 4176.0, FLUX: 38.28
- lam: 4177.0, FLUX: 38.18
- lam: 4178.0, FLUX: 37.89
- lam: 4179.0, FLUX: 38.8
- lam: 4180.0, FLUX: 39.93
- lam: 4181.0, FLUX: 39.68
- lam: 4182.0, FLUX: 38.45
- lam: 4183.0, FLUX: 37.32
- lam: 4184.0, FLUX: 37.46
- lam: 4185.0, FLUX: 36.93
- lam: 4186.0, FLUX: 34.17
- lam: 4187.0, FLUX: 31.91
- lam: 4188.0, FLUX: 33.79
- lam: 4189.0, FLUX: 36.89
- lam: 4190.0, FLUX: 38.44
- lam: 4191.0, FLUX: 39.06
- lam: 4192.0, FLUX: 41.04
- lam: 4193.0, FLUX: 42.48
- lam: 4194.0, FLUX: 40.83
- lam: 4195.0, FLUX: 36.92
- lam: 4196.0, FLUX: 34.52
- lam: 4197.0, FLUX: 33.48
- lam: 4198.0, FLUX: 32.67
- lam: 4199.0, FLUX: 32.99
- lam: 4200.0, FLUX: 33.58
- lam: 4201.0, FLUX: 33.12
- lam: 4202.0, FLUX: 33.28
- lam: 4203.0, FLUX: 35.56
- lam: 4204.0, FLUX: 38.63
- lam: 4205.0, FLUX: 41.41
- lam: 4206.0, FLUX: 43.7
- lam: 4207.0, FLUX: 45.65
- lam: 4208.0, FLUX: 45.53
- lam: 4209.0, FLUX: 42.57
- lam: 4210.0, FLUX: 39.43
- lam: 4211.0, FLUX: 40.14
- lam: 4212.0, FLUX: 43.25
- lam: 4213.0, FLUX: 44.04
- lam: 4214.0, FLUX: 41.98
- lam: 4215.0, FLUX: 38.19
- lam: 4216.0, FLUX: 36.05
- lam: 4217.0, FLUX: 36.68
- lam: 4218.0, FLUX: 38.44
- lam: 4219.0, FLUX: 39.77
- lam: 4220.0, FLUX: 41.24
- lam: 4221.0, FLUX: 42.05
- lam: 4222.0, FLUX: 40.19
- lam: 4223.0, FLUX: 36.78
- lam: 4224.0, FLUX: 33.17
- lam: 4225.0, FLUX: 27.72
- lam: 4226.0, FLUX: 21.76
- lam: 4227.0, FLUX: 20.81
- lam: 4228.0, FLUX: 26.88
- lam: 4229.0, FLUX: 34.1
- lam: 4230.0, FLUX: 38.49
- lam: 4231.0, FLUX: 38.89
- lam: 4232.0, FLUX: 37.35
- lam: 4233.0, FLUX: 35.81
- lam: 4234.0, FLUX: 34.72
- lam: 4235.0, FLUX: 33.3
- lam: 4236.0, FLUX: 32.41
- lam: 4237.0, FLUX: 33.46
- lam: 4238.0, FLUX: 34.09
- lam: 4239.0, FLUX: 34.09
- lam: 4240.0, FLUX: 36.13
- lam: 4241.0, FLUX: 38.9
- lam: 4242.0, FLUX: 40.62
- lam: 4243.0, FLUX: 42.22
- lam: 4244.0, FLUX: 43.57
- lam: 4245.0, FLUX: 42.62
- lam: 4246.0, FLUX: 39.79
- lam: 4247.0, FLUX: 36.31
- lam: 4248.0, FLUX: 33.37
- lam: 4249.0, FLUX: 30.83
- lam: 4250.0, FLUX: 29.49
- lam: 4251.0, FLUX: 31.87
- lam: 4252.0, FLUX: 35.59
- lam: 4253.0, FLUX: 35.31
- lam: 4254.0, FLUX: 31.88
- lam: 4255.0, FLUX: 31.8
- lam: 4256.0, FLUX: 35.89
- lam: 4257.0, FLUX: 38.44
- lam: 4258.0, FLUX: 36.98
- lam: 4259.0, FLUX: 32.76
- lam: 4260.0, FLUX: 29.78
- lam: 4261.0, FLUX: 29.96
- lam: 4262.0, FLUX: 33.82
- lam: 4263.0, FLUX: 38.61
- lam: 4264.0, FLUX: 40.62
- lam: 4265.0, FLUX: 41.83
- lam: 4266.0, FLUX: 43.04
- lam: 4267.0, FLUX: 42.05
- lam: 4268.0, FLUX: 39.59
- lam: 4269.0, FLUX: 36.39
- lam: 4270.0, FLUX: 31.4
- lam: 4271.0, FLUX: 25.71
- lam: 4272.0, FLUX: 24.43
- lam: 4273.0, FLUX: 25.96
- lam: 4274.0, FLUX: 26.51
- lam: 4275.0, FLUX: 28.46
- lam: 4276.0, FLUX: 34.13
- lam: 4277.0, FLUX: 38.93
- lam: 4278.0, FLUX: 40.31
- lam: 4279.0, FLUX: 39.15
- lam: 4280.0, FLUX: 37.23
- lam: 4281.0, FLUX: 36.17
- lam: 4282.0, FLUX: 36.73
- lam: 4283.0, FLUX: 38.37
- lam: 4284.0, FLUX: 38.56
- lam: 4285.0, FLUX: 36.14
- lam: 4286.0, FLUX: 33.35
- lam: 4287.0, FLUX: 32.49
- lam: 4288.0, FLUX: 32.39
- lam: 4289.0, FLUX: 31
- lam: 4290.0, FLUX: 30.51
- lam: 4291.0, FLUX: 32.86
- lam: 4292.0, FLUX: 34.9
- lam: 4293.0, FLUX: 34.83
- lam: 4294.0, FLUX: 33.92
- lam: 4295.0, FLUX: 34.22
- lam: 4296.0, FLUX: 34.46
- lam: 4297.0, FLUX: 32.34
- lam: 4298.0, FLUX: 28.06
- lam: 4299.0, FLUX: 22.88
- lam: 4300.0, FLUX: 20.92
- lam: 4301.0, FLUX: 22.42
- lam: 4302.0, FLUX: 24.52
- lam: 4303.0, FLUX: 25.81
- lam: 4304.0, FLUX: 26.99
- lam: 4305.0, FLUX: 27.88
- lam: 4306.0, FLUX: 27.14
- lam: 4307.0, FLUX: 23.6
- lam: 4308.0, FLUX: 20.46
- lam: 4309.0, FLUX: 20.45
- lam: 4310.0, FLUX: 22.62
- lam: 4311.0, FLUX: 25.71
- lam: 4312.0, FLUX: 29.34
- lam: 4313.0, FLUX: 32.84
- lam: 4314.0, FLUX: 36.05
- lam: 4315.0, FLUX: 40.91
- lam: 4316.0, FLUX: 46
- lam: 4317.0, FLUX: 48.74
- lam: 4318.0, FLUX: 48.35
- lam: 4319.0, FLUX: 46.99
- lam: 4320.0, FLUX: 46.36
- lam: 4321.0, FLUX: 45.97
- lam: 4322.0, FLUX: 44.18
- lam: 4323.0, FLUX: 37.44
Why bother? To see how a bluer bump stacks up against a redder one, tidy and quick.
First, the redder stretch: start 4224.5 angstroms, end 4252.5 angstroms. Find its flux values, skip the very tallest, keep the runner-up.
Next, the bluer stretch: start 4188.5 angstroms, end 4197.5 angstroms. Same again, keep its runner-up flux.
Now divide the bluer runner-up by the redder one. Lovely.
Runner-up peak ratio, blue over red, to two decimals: 0.96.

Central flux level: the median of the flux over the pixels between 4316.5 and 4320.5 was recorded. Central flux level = 47.7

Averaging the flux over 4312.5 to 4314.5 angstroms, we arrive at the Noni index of 34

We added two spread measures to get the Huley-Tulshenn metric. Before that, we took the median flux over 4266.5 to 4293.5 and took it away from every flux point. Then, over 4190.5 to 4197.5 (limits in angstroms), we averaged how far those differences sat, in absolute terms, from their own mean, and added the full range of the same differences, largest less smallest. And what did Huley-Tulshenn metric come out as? 12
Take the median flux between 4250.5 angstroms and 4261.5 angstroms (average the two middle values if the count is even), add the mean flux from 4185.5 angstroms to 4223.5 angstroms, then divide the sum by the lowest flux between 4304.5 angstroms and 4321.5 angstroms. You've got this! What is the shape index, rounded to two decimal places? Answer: 3.48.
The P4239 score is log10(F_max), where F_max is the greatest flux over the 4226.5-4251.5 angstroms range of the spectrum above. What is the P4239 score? 1.64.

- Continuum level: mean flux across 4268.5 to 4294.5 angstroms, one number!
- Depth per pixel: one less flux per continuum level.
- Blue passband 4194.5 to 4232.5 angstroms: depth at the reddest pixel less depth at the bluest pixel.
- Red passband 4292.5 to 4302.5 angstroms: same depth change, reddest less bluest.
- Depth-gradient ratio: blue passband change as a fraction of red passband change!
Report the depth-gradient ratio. 0.0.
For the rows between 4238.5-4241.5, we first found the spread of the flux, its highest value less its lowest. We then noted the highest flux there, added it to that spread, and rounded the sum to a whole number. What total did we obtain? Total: 44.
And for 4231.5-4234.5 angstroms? 40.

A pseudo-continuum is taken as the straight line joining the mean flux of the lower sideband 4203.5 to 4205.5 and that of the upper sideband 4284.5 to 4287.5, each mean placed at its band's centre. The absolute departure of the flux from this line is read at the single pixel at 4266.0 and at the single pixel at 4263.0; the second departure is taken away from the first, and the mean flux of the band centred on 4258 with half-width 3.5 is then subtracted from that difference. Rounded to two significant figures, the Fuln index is -29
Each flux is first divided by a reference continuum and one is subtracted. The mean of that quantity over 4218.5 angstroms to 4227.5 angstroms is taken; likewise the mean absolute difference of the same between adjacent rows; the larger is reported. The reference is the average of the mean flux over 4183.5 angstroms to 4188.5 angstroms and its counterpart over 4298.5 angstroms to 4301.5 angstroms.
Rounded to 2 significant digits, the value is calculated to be 0.18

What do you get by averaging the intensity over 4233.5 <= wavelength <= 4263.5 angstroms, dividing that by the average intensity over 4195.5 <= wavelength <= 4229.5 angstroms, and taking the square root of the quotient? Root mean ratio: 0.98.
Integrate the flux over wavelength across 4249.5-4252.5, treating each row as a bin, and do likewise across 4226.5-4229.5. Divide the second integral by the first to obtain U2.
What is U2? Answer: 0.84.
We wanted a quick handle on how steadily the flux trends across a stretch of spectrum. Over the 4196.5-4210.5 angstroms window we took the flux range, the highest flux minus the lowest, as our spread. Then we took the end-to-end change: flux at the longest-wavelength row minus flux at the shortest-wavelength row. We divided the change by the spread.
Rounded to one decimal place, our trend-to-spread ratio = 0.5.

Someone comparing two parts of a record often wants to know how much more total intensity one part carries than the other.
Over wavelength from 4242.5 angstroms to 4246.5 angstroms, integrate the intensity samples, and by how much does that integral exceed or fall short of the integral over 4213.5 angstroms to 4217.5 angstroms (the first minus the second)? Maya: 15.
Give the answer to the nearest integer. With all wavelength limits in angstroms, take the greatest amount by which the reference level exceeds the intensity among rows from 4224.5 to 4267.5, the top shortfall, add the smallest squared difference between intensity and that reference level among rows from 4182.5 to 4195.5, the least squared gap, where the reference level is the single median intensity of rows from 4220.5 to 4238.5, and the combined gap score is 13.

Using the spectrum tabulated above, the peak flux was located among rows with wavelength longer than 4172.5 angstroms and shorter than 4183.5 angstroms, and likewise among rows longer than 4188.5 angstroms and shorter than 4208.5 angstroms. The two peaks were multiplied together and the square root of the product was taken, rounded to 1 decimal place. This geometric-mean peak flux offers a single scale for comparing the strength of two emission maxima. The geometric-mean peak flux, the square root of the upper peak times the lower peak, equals 42.7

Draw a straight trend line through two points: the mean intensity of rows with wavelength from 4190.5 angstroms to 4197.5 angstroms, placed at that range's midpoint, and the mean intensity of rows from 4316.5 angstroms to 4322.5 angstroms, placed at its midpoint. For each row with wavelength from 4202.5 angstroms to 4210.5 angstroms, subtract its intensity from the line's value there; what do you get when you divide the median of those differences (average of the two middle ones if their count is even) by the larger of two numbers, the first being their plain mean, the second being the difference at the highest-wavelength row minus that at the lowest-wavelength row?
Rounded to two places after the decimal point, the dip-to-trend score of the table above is 1.17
